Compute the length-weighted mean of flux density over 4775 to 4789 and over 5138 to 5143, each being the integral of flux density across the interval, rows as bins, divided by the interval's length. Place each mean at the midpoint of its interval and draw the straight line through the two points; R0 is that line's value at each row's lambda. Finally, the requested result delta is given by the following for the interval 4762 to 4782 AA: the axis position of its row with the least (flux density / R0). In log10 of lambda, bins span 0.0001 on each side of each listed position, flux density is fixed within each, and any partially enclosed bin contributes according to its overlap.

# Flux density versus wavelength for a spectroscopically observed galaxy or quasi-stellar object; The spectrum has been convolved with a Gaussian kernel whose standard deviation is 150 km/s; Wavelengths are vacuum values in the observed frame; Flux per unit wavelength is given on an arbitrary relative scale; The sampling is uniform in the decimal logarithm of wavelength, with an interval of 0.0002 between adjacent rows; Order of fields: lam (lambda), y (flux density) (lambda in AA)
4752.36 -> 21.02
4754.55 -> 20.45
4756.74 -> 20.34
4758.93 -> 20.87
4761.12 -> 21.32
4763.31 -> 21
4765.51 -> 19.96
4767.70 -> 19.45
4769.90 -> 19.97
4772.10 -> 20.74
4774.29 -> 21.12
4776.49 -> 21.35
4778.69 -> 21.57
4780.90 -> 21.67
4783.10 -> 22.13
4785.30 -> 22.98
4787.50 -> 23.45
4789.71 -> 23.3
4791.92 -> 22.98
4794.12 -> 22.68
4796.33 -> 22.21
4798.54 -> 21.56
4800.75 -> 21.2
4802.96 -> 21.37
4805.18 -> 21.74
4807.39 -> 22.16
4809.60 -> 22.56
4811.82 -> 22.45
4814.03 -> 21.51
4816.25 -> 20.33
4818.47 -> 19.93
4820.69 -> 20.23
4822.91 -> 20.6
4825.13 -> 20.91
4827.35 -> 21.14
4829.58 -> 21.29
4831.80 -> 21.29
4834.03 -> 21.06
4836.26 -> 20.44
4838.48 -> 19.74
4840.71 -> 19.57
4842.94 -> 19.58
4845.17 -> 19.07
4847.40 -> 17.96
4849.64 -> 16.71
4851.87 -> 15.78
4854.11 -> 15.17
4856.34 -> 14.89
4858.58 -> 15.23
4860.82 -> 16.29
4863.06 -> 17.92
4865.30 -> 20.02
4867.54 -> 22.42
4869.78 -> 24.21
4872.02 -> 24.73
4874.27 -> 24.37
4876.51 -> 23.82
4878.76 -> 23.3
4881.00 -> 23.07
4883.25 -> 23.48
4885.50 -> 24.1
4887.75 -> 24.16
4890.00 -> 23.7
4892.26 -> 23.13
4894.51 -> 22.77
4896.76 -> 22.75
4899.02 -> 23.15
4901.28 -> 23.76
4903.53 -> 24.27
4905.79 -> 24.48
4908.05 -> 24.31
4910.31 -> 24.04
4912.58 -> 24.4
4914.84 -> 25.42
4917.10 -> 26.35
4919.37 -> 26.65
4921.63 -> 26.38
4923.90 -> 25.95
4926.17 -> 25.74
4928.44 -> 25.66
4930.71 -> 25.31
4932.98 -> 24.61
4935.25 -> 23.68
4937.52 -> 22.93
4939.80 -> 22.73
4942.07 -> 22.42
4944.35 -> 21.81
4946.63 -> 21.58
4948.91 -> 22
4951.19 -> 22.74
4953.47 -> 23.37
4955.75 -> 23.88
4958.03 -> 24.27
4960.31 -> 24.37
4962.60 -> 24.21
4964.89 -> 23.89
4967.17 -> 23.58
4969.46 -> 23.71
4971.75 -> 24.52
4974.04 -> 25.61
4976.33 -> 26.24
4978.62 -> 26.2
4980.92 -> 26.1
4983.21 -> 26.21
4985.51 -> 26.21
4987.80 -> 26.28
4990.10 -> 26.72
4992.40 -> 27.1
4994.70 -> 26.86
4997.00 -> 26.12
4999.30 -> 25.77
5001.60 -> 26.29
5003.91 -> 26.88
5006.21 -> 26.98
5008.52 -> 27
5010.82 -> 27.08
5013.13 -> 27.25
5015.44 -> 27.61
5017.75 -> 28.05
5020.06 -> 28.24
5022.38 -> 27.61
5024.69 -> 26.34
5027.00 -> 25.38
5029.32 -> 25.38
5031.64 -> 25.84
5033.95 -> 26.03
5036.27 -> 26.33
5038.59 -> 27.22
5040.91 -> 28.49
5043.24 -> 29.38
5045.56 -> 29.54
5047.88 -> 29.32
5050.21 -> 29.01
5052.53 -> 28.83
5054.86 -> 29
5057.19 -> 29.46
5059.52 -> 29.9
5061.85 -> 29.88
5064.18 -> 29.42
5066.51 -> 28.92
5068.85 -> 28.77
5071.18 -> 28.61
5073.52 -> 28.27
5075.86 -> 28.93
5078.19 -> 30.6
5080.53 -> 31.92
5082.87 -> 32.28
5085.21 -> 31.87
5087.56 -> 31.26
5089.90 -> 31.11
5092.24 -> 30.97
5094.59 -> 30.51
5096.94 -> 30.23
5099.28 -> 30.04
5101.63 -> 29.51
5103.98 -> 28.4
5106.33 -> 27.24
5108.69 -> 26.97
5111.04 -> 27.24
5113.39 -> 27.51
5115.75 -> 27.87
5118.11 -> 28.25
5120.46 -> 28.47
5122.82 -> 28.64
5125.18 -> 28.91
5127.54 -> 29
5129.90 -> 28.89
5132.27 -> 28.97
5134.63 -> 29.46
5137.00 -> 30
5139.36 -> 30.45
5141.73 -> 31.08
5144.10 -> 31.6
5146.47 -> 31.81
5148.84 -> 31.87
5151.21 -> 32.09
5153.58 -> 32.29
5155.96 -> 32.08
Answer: 4767.70 AA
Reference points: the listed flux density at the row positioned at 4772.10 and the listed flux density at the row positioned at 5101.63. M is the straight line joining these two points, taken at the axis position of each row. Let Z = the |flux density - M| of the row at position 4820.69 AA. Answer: 1.8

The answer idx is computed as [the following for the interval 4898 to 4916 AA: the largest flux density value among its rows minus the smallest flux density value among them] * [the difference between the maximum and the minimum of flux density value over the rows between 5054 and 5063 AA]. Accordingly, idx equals 2.0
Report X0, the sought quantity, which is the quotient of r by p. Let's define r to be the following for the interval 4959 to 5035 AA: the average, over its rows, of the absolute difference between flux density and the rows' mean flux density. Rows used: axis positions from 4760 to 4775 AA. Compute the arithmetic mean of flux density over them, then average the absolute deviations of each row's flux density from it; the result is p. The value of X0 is 1.5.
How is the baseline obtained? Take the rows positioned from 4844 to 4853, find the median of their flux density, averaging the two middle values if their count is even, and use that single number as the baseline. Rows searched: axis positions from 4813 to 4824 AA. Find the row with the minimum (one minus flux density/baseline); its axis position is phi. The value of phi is 4814.03 AA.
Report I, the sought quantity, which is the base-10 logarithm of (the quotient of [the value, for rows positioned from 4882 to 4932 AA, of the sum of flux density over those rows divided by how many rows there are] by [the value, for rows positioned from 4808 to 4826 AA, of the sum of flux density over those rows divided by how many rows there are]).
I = 0.066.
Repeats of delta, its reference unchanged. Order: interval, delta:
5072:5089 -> 5073.52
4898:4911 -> 4899.02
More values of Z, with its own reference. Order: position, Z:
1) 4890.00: 0.2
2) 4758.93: 0.5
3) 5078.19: 1.7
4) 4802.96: 0.2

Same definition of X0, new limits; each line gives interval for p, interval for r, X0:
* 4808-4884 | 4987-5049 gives 0.4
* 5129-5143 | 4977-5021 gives 0.8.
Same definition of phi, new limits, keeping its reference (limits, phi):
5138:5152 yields 5151.21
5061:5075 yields 5061.85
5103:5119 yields 5103.98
